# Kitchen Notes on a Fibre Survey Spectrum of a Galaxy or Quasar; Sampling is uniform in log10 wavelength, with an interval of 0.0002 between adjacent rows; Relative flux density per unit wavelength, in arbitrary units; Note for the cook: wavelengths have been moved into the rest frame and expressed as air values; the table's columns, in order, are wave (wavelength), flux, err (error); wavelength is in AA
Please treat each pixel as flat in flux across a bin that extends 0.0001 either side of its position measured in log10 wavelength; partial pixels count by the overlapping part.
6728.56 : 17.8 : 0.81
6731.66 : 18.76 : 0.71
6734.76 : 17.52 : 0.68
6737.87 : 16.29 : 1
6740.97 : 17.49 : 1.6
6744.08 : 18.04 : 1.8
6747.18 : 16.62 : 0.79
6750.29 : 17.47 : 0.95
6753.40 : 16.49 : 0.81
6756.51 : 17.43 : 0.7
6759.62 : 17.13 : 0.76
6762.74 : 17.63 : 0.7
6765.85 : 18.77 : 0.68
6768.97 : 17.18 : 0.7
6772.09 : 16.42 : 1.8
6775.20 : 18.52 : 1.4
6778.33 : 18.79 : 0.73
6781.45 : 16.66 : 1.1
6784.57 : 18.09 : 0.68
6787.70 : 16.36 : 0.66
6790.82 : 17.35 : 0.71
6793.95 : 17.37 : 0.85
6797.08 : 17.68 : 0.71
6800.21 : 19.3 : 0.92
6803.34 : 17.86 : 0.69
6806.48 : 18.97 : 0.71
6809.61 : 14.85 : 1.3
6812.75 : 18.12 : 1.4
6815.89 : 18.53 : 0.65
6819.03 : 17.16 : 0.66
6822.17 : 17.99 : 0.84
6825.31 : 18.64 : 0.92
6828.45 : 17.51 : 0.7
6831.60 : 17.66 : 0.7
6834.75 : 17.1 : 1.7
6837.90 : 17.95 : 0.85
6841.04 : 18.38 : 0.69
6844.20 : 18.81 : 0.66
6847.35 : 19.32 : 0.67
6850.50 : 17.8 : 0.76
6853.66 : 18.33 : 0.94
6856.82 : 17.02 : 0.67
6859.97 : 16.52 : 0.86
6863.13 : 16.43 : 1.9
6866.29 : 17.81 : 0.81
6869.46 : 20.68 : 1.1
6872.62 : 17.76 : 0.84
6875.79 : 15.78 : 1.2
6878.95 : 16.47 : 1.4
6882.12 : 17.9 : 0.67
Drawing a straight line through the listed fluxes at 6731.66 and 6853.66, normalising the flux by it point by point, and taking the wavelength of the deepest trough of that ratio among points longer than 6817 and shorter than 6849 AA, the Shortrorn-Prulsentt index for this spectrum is 6834.75 AA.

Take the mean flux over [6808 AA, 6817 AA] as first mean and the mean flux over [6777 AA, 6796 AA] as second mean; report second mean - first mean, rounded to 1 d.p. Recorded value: 0.3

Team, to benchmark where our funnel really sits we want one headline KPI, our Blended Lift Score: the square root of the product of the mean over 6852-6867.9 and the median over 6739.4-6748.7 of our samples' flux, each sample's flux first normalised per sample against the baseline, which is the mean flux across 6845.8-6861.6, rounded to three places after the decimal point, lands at 0.975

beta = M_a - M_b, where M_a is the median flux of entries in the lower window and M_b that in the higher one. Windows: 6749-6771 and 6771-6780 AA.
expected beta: -1.1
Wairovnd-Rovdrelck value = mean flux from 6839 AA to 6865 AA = 17.8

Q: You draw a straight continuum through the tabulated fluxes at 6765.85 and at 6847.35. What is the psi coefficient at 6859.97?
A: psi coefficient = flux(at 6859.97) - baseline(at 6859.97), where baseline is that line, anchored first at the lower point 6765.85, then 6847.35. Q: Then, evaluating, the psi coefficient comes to -2.9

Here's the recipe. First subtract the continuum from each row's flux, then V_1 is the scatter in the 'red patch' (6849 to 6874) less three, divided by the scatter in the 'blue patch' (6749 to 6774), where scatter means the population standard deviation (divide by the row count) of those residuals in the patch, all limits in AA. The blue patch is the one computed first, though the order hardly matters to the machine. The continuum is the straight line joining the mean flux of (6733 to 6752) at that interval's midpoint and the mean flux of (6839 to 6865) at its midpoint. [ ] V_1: -2.5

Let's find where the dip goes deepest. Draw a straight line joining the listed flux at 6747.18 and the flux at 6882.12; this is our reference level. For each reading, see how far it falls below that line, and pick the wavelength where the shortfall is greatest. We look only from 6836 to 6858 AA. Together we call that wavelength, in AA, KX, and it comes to 6856.82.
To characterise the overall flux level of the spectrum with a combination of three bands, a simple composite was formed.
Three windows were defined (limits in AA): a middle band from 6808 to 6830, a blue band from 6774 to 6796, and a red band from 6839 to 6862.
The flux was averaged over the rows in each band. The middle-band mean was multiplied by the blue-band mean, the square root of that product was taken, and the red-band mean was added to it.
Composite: 35.6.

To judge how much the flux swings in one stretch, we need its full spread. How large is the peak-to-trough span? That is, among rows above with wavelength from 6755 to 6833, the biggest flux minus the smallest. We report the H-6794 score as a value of 4.45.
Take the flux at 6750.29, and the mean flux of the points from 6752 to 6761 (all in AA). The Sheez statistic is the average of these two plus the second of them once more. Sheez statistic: 34.3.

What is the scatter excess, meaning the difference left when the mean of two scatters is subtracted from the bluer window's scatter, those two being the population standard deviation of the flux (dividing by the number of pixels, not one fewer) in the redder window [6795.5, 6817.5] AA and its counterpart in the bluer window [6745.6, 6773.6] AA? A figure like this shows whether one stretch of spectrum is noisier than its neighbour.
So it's -0.34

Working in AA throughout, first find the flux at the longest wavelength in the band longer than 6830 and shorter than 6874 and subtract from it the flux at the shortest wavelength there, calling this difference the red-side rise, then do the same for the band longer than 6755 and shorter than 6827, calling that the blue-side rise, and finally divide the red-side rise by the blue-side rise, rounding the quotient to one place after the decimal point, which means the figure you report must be 0.1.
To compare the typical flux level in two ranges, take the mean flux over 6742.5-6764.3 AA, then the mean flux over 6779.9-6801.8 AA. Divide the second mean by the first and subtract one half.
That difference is 0.517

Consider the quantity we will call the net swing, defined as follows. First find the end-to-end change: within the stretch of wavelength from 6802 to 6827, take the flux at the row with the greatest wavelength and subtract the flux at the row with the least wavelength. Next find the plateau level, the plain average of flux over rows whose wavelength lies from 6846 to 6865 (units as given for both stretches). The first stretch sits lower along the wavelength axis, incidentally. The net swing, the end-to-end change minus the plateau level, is -16.8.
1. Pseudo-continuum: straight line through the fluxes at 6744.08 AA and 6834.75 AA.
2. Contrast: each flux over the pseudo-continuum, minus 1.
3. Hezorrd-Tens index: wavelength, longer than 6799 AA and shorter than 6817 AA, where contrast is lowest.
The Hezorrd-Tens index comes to 6809.61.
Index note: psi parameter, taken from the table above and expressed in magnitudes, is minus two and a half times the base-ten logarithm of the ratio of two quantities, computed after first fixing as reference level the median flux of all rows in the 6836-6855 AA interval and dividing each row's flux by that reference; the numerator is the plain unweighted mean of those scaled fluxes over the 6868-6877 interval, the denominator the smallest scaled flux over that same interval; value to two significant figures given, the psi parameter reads -0.15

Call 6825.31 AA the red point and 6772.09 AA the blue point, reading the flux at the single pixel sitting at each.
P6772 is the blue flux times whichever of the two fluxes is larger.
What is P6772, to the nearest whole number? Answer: 306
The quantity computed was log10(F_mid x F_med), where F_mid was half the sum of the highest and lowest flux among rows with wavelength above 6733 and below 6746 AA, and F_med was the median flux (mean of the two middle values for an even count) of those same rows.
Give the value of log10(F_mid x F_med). 2.48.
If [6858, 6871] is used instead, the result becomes 2.50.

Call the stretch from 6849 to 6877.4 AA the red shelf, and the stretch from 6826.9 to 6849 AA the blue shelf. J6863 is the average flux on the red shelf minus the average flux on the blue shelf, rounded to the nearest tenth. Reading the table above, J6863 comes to -0.5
